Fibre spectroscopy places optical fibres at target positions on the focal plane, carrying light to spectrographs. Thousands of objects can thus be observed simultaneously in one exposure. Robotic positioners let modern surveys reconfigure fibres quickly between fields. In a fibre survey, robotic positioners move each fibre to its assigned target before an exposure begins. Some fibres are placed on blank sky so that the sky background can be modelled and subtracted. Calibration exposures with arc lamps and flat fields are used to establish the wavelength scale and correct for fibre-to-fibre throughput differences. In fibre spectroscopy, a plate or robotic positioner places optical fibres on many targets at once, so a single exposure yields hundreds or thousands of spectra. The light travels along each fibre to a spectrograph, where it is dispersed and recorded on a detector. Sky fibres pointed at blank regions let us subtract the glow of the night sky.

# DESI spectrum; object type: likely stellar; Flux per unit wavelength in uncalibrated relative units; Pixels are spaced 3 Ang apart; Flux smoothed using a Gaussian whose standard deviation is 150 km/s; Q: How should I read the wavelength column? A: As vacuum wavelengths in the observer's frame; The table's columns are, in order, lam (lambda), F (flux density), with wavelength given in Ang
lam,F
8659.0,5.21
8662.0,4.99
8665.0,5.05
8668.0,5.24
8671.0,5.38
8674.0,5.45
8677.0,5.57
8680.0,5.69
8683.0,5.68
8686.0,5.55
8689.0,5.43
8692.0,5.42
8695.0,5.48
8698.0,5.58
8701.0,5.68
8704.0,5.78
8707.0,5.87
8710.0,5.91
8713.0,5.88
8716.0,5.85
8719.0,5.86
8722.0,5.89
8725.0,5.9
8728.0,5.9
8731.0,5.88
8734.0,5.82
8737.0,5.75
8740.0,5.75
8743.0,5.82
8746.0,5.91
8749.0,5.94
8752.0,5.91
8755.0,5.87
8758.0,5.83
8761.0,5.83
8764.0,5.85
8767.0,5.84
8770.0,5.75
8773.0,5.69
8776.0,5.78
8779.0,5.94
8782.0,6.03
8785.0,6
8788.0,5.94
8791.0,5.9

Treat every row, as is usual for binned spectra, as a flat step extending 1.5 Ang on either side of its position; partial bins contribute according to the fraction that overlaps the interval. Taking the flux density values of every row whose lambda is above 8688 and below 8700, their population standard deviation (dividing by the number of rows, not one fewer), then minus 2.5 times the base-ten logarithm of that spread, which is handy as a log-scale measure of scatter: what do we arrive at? 3.0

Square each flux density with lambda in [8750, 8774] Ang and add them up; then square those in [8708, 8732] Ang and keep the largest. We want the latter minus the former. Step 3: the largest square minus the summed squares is -236.2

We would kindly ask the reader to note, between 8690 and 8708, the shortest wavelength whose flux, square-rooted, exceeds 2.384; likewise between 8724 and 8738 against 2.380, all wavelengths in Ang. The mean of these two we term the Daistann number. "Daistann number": 8714.5 Ang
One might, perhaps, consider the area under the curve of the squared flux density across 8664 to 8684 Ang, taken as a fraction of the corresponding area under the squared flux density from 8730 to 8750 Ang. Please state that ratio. 0.87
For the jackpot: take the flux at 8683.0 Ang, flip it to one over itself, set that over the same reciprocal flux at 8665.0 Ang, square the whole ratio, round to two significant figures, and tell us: 0.79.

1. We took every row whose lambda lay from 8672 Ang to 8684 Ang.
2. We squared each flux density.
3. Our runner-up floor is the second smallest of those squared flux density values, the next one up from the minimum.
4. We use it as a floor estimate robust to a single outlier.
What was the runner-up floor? 31.0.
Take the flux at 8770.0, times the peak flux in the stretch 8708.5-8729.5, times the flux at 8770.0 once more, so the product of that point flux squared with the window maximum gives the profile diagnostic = 195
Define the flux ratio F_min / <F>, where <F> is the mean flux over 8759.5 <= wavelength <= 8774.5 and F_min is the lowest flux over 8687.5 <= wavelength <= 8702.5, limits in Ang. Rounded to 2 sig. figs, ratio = 0.94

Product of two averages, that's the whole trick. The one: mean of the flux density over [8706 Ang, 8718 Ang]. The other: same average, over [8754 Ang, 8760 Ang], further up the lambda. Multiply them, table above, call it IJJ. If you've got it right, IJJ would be 34.4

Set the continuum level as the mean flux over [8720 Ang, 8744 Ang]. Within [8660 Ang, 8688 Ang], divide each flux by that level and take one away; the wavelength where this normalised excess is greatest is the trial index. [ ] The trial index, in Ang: 8680.0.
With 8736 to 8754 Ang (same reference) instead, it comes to 8749.0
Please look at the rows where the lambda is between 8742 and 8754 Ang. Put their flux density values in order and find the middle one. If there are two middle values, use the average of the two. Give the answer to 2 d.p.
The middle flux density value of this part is 5.91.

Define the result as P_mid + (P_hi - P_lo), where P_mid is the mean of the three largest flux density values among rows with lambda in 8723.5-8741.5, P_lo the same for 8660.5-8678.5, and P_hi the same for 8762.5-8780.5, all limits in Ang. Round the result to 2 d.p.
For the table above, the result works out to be 6.30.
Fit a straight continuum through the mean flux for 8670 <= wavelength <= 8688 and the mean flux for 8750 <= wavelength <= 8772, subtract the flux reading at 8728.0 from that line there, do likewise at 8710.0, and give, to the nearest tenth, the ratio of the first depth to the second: 0.7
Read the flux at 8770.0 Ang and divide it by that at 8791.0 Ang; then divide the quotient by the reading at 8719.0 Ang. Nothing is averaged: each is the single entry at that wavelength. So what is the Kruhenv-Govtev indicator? 0.166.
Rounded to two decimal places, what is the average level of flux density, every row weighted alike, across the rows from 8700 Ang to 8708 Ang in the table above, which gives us 5.78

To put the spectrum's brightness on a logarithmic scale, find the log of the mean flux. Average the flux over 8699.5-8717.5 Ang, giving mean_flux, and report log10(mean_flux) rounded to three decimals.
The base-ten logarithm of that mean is 0.766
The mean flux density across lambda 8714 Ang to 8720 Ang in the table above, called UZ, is 5.9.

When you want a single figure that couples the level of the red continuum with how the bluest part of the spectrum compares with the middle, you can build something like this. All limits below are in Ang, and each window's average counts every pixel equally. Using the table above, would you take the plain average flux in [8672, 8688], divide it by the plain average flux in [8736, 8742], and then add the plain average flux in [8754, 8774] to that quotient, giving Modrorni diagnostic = 6.78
